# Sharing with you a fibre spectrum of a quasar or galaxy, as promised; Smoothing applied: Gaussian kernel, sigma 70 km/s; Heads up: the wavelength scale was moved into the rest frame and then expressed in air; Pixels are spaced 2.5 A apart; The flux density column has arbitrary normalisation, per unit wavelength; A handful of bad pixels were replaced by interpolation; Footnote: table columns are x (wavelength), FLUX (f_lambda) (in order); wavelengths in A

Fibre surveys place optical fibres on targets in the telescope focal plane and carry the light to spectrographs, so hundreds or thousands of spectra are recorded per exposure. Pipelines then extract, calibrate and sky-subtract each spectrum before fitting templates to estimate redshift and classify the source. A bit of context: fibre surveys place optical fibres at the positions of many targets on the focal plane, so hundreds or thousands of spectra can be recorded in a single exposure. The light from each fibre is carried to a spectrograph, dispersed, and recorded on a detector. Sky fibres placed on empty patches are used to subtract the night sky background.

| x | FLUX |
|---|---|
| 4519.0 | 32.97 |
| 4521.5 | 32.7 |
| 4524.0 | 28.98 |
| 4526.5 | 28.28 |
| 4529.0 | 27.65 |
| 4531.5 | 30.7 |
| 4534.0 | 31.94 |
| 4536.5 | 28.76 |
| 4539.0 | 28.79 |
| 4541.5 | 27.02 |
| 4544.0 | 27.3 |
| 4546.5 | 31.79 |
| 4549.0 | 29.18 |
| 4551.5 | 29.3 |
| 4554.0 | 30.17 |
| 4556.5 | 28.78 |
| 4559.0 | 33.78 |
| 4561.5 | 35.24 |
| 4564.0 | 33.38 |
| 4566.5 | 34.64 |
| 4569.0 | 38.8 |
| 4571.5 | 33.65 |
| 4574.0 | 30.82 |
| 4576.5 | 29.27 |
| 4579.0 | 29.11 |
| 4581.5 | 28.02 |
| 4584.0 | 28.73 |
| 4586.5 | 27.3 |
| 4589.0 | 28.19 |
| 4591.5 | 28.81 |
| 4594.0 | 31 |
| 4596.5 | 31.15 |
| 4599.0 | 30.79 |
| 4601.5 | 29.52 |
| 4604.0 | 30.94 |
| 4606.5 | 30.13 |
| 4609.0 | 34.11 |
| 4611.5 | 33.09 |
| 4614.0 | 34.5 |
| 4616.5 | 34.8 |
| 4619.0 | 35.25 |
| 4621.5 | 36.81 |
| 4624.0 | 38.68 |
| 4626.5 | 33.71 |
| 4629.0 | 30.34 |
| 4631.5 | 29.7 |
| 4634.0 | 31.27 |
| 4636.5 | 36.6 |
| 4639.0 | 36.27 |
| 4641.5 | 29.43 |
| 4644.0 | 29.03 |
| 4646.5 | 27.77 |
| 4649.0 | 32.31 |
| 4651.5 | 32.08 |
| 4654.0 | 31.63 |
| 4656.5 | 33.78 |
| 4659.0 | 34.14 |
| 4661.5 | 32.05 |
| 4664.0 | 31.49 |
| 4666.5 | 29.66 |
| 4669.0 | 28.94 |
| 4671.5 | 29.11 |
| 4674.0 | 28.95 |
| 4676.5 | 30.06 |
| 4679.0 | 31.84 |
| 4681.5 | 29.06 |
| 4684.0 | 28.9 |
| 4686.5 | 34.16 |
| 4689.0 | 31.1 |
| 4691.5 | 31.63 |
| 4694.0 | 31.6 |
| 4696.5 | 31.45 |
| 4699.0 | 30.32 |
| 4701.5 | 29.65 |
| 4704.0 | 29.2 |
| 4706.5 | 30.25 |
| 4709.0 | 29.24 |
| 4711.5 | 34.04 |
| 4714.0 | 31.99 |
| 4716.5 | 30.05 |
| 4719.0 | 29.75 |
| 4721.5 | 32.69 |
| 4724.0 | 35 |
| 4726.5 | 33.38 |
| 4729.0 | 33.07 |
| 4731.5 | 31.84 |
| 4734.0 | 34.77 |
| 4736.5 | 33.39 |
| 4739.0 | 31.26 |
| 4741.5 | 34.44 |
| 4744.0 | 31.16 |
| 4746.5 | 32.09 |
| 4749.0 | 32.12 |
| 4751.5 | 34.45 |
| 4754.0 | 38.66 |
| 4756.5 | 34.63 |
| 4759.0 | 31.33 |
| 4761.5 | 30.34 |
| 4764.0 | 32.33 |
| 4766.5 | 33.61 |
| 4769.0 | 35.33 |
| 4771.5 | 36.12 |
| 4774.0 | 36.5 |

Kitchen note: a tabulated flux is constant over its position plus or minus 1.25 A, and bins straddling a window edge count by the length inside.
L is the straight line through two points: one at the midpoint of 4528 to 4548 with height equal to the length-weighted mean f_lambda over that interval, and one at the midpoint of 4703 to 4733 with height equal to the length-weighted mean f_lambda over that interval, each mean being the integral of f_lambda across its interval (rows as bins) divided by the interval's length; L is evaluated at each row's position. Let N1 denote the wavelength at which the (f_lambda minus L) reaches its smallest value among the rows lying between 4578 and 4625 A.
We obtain 4586.5 A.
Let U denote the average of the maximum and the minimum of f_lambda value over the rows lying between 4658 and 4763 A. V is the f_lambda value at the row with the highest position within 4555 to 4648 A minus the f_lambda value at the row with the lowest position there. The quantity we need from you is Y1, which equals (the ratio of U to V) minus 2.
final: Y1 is -35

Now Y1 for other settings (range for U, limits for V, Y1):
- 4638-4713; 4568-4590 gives -5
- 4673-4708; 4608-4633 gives -9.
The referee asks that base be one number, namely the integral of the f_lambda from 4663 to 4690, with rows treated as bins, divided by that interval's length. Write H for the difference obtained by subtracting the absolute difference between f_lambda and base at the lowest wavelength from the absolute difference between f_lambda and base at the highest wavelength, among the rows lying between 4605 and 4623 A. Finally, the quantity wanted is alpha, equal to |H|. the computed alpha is 6.4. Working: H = 6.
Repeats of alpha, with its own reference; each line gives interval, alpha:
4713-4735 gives 2.8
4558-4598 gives 2.6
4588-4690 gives 1.3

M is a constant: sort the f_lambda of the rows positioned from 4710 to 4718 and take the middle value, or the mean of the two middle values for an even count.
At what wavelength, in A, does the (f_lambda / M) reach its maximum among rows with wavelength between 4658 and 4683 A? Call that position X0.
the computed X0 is 4659.0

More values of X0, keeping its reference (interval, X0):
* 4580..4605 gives 4596.5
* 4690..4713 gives 4711.5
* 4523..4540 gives 4534.0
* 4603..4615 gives 4614.0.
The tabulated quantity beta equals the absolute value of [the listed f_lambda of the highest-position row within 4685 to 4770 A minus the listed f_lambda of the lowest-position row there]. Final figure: 1.2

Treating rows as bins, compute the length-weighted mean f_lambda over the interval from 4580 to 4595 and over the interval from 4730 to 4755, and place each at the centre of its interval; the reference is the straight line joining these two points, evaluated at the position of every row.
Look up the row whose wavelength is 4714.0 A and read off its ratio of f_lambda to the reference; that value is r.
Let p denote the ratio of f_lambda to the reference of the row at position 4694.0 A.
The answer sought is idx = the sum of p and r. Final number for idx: 2.0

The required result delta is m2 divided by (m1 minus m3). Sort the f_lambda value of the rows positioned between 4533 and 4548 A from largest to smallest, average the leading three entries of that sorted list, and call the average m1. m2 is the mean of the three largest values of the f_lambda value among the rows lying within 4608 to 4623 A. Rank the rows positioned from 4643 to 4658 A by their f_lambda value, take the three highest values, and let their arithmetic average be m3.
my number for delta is -19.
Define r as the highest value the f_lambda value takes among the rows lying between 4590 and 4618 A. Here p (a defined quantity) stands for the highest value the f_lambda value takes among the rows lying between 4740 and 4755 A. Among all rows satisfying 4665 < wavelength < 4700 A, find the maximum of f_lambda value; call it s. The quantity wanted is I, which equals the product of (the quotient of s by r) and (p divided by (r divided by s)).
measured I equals 37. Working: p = 38.66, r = 34.8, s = 34.16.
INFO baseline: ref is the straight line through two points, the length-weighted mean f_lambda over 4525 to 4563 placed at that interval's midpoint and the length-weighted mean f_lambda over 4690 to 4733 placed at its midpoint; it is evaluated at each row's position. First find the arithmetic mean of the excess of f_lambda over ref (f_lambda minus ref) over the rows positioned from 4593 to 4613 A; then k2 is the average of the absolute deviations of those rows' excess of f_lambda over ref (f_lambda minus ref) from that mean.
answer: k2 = 1.1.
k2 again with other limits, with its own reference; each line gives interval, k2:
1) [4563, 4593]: 2.9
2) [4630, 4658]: 2.2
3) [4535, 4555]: 1.0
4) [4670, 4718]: 1.3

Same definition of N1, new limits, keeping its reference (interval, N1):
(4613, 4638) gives 4631.5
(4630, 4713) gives 4646.5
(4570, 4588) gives 4586.5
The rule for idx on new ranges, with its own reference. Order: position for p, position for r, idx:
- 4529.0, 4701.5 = 2.0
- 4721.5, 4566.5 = 2.2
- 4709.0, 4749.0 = 1.9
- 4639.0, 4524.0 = 2.3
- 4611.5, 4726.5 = 2.1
